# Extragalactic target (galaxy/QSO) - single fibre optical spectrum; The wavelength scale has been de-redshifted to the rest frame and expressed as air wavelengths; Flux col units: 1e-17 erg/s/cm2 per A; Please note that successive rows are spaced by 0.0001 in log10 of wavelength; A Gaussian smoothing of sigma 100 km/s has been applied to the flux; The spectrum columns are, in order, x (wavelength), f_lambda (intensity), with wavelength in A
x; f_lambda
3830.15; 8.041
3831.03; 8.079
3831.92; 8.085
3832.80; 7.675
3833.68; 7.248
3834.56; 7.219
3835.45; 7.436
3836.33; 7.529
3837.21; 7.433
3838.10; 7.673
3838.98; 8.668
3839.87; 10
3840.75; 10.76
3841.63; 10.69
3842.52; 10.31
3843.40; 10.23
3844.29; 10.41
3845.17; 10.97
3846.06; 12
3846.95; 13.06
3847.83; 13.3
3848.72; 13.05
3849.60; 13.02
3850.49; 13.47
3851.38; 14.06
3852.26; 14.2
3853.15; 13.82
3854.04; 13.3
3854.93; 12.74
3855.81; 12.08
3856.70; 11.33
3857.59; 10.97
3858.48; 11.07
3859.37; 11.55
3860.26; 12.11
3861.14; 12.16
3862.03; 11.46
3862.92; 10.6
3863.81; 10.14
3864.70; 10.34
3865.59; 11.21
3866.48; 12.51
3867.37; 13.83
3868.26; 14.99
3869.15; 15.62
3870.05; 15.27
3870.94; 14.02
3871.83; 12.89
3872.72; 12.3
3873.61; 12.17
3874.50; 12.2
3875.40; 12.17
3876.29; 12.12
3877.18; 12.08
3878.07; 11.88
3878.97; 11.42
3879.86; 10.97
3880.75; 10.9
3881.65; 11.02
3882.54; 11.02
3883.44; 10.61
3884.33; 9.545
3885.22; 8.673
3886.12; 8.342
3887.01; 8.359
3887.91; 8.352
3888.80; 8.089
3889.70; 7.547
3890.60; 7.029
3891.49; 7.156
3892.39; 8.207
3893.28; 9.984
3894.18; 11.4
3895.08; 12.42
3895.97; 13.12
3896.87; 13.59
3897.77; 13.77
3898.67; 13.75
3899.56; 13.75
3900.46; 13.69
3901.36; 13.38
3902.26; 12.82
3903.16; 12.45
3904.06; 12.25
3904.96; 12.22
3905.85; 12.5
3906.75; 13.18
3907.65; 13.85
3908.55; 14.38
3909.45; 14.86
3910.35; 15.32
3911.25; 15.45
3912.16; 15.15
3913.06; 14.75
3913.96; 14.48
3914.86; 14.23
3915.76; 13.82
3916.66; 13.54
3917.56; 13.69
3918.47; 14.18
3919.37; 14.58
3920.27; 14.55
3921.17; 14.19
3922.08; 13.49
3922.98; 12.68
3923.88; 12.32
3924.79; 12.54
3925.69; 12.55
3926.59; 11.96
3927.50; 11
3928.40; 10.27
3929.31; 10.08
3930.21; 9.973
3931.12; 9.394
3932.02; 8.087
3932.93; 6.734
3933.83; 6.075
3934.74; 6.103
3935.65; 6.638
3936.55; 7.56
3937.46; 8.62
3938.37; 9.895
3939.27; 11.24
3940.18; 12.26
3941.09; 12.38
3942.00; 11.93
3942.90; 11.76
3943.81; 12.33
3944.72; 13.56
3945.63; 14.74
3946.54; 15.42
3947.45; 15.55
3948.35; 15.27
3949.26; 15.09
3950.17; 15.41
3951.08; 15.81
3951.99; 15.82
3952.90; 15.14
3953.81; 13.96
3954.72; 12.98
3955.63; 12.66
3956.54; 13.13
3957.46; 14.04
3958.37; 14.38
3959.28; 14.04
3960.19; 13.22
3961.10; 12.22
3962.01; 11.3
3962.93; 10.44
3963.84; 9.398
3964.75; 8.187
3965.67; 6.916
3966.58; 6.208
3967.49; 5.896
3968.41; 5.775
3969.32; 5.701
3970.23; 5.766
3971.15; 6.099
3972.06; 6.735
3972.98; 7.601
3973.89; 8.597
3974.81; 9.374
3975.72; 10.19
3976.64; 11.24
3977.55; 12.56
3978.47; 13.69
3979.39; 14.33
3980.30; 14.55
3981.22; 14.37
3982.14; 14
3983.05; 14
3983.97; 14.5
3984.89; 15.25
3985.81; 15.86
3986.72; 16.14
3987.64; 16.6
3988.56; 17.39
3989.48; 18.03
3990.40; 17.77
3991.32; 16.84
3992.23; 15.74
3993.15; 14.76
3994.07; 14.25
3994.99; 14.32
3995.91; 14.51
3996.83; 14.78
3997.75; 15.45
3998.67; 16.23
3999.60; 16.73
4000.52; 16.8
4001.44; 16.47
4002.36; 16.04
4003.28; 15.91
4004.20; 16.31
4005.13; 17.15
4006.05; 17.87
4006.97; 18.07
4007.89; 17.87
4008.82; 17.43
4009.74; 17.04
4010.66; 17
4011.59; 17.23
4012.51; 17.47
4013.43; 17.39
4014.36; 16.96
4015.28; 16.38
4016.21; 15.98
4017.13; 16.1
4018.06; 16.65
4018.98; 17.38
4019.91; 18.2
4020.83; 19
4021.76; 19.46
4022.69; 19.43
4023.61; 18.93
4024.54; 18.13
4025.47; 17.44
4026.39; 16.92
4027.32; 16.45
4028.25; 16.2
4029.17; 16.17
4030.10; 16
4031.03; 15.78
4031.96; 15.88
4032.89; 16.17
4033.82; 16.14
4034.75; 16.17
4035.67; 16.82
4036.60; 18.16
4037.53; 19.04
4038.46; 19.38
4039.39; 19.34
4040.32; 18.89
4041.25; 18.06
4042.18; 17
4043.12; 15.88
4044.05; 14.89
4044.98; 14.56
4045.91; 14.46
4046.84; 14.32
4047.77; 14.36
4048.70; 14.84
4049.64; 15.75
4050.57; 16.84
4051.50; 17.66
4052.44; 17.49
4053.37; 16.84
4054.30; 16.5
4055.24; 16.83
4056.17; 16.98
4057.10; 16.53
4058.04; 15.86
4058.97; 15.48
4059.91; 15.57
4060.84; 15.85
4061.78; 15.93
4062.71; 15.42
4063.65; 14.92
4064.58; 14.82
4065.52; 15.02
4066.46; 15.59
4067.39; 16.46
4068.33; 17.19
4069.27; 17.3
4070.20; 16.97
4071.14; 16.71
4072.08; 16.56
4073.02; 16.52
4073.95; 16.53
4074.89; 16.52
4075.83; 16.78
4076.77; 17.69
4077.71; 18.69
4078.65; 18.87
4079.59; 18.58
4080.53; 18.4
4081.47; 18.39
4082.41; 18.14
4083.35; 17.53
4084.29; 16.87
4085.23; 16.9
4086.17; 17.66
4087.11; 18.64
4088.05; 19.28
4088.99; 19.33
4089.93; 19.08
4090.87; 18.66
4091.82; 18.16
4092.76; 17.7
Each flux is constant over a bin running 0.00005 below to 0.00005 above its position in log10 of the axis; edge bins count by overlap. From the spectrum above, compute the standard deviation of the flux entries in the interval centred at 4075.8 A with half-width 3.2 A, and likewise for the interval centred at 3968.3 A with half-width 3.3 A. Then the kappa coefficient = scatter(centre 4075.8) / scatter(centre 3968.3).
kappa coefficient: 2.5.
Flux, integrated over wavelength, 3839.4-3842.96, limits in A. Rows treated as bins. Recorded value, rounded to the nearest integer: 37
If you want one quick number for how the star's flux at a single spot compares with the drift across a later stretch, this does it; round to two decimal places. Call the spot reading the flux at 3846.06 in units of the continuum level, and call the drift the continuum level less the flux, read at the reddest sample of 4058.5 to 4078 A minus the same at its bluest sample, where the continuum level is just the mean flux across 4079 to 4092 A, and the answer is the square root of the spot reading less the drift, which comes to 1.97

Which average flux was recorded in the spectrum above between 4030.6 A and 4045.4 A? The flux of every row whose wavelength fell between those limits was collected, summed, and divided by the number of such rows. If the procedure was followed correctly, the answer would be 17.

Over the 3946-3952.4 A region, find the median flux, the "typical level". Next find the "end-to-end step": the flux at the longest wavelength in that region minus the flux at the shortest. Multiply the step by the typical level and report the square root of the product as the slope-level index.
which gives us 2.5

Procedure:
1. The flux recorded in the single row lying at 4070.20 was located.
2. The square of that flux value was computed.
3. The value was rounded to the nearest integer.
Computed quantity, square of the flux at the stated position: 288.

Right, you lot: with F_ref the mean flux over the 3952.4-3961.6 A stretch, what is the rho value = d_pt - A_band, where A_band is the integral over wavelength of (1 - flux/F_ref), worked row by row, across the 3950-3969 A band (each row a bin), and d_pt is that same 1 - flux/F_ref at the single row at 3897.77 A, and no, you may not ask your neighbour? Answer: -3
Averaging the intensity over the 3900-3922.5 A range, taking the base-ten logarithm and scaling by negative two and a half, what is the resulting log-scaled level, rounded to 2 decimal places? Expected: -2.86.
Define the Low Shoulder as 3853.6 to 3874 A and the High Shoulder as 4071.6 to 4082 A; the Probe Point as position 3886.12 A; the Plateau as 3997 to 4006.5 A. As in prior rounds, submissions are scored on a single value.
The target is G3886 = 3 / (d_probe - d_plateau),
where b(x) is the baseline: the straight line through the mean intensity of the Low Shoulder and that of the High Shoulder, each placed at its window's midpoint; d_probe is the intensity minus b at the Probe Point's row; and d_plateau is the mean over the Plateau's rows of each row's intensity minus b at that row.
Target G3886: -1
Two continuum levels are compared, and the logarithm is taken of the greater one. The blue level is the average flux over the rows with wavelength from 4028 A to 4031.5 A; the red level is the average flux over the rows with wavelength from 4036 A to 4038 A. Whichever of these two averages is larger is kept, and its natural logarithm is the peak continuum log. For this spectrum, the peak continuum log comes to 2.92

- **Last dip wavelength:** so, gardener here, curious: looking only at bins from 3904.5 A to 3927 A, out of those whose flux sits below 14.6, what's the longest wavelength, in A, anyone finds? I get 3926.59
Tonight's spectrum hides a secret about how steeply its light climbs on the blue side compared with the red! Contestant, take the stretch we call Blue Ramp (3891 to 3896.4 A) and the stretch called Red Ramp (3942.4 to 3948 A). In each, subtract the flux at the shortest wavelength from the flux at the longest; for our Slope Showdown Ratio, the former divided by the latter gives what 1.6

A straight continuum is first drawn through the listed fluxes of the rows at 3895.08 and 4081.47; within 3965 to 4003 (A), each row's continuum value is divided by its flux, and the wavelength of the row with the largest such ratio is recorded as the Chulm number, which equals 3969.32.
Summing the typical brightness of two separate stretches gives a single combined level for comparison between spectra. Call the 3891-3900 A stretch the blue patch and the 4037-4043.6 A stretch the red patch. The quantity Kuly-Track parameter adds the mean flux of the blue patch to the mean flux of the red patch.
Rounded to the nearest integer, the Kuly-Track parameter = 30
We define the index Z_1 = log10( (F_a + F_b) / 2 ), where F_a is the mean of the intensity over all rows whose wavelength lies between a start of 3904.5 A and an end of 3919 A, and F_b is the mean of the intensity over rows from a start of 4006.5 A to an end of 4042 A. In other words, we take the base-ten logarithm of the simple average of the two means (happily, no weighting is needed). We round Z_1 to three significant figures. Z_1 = 1.20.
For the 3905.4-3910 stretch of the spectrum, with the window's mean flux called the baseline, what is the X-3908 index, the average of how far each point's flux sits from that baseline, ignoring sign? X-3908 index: 0.73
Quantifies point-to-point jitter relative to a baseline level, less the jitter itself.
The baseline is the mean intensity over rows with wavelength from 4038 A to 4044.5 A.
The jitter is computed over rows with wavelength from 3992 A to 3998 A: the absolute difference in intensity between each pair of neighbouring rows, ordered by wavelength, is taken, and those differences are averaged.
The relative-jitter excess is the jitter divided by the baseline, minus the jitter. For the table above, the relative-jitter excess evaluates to -0.42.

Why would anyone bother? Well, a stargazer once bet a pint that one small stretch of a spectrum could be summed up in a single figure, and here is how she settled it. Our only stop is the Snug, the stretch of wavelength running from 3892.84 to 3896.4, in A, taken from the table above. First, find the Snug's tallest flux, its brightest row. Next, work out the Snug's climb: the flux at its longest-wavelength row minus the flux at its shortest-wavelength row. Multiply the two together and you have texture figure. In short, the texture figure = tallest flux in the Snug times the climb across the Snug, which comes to 41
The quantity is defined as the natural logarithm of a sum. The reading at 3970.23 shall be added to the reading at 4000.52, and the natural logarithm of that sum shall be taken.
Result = 3.12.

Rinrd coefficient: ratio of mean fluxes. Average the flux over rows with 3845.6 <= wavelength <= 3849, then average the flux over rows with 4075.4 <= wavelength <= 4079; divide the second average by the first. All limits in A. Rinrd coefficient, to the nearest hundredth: 1.40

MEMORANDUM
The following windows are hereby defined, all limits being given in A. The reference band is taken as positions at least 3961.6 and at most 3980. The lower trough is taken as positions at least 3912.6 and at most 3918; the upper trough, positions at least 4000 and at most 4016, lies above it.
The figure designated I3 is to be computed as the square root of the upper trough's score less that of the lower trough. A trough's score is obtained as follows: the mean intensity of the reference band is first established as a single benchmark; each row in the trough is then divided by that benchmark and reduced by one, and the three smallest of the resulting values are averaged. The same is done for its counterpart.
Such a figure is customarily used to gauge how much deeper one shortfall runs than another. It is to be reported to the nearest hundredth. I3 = 0.52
